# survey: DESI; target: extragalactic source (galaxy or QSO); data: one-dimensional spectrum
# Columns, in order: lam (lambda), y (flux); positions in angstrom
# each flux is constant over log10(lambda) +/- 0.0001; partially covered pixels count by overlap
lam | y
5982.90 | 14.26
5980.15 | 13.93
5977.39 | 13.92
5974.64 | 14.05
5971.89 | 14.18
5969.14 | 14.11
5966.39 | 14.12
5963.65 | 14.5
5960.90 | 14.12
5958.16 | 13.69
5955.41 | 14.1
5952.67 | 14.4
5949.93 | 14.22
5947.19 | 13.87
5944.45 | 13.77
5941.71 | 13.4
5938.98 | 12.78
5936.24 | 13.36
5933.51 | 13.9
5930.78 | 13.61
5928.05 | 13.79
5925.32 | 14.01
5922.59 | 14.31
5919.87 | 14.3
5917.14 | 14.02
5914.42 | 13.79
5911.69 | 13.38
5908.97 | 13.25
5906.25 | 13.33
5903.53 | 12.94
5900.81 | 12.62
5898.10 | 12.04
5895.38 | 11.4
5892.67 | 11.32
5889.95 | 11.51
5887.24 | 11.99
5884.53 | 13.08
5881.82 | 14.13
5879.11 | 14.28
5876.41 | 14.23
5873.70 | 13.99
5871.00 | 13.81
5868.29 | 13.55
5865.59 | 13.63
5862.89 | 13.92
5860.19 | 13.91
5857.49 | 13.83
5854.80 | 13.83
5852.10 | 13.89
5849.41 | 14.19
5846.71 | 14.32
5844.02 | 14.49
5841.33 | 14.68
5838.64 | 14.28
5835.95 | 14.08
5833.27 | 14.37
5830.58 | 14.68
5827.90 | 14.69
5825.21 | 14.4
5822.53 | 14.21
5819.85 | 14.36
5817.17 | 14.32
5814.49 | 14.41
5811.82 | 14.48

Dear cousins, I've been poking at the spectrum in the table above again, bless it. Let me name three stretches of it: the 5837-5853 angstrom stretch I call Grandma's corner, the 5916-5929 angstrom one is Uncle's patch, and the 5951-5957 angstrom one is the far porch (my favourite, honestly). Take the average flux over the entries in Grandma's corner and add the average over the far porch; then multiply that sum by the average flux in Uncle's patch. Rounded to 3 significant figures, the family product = 402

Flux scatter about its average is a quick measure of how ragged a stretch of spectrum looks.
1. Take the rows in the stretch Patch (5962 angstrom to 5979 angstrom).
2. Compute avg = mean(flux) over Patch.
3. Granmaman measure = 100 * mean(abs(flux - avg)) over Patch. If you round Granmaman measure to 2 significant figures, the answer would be 13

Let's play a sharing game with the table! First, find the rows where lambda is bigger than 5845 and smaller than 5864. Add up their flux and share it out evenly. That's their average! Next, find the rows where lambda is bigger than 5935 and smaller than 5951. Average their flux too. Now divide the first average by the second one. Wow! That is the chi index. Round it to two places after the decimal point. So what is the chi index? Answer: 1.03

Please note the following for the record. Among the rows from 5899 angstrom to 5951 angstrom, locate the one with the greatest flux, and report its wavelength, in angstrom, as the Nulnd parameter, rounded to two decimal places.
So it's 5922.59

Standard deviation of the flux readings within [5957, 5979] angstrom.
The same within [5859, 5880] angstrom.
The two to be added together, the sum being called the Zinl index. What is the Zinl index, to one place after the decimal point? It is 0.5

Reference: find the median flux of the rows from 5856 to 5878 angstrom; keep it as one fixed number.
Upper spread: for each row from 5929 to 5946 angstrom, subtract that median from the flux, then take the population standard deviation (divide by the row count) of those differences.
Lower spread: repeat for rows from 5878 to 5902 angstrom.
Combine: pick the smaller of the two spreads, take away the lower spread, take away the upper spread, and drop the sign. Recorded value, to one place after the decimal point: 1.1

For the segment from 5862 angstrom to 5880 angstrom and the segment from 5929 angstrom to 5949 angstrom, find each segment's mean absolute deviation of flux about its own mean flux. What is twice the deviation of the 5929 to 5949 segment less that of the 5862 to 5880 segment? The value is 0.38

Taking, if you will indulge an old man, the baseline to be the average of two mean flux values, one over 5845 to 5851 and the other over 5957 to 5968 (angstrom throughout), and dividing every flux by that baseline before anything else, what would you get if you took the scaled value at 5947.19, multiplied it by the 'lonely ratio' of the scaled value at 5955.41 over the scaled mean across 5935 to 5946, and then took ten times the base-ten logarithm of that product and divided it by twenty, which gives 0.007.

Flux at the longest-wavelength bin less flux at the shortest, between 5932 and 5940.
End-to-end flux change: -1.1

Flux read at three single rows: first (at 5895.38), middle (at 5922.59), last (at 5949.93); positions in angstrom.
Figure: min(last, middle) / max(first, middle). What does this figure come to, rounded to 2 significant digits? 0.99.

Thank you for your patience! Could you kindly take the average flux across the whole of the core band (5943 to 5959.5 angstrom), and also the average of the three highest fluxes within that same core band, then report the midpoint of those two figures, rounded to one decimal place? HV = 14.1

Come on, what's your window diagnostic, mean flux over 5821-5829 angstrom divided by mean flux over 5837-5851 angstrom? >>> 1.003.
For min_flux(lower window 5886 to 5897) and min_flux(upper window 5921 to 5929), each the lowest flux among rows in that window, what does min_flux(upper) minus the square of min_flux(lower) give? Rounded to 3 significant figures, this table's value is -114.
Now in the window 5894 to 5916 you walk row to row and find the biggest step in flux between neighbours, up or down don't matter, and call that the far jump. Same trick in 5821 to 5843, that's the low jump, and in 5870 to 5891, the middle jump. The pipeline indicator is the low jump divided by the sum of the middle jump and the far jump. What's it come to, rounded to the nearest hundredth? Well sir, 0.23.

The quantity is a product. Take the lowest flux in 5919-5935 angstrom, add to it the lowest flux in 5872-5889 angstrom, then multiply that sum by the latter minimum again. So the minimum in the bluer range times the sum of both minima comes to 307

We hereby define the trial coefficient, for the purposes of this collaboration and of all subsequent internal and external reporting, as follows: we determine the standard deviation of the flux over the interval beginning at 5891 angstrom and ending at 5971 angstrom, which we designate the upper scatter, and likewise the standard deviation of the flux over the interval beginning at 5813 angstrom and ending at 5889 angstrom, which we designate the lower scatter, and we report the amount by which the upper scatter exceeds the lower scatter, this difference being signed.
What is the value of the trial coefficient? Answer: 0.3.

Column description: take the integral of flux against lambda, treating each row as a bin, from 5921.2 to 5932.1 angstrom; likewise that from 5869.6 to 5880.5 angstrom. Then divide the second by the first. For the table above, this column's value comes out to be 1.0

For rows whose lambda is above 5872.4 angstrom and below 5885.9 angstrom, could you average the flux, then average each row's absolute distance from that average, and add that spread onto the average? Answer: 14.3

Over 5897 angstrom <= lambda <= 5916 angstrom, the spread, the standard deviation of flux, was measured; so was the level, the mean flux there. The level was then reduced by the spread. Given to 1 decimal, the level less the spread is 12.5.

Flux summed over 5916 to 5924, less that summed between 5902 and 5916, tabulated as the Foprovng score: -24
